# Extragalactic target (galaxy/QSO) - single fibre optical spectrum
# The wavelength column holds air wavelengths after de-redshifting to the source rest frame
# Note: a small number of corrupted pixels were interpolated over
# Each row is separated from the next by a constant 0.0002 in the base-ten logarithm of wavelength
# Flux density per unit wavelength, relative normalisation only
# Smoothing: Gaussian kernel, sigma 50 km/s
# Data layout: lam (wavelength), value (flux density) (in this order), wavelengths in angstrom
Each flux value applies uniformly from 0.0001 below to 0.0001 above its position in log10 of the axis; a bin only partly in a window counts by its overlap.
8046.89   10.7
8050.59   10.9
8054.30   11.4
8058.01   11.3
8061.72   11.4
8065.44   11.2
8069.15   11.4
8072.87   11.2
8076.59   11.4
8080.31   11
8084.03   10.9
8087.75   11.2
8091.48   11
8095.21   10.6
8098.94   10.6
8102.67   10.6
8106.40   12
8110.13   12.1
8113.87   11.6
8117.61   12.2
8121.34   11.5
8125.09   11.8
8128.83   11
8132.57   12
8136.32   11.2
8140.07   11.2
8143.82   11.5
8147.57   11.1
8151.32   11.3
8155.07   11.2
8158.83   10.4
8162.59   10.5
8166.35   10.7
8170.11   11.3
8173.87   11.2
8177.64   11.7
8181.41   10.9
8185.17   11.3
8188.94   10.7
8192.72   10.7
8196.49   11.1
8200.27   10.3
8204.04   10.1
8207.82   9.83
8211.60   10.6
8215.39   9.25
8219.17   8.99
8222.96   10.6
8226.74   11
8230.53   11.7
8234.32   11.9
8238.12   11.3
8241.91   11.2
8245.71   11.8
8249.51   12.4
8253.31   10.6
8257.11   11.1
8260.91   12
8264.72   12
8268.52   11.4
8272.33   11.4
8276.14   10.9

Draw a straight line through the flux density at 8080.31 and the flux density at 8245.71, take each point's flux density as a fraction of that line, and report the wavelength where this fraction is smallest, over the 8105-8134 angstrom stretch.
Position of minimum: 8128.83 angstrom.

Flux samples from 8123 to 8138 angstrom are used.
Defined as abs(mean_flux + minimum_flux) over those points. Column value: 22.5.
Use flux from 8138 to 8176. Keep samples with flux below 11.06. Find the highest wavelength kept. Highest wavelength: 8166.35 angstrom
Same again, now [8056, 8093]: 8091.48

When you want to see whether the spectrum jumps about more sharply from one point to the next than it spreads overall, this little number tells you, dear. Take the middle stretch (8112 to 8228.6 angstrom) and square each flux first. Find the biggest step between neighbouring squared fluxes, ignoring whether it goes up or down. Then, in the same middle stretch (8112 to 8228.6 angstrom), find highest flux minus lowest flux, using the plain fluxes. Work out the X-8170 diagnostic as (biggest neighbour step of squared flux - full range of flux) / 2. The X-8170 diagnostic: 14.2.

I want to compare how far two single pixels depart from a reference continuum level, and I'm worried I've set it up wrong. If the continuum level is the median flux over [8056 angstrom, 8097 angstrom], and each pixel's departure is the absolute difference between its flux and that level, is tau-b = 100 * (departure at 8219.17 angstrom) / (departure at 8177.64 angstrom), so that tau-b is 442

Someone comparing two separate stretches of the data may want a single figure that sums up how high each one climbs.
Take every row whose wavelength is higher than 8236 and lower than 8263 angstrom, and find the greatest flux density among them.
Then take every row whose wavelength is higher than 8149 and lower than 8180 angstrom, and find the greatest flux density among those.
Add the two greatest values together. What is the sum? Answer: 24.1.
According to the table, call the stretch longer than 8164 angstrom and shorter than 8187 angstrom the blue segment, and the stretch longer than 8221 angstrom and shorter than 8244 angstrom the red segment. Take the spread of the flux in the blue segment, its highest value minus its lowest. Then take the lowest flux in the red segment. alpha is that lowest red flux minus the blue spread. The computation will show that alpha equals 9.6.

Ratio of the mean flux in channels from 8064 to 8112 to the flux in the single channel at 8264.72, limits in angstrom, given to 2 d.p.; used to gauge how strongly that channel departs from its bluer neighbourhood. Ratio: 0.93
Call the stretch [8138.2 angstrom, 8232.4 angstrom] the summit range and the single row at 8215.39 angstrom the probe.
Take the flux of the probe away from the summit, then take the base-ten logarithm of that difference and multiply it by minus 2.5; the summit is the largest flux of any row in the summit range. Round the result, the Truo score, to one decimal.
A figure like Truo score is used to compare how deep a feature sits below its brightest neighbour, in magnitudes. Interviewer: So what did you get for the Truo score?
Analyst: -1.0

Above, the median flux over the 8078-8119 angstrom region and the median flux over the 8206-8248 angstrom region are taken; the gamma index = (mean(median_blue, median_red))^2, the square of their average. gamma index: 121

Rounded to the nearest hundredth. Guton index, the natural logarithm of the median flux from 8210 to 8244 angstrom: 2.40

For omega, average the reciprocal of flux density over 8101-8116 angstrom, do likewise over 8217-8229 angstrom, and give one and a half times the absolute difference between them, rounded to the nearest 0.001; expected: 0.018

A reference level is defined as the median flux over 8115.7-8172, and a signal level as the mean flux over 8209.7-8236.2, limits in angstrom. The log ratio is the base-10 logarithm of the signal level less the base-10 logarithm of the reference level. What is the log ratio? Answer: -0.025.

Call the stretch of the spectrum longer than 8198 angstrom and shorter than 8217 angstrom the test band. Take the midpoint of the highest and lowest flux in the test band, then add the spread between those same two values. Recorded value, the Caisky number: 11.3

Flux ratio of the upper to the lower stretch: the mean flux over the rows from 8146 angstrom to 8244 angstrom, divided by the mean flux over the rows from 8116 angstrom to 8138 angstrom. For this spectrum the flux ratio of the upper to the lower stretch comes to 0.93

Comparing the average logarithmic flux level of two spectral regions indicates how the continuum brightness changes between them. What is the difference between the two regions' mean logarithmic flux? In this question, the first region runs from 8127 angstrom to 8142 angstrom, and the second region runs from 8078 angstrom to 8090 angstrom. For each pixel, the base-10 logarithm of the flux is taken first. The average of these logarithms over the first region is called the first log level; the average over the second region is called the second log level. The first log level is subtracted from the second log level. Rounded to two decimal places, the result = -0.01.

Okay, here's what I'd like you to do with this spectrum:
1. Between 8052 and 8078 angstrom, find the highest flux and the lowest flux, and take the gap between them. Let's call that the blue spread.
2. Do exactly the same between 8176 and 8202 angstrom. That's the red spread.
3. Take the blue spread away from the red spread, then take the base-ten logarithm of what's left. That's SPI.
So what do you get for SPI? 0.1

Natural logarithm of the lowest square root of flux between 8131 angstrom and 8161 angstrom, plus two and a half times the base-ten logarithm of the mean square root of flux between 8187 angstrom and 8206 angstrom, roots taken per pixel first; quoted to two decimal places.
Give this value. 2.45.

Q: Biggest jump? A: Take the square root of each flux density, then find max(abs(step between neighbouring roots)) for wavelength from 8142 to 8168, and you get 0.122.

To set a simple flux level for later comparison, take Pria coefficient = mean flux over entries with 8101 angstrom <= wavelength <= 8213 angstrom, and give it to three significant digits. 11.1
